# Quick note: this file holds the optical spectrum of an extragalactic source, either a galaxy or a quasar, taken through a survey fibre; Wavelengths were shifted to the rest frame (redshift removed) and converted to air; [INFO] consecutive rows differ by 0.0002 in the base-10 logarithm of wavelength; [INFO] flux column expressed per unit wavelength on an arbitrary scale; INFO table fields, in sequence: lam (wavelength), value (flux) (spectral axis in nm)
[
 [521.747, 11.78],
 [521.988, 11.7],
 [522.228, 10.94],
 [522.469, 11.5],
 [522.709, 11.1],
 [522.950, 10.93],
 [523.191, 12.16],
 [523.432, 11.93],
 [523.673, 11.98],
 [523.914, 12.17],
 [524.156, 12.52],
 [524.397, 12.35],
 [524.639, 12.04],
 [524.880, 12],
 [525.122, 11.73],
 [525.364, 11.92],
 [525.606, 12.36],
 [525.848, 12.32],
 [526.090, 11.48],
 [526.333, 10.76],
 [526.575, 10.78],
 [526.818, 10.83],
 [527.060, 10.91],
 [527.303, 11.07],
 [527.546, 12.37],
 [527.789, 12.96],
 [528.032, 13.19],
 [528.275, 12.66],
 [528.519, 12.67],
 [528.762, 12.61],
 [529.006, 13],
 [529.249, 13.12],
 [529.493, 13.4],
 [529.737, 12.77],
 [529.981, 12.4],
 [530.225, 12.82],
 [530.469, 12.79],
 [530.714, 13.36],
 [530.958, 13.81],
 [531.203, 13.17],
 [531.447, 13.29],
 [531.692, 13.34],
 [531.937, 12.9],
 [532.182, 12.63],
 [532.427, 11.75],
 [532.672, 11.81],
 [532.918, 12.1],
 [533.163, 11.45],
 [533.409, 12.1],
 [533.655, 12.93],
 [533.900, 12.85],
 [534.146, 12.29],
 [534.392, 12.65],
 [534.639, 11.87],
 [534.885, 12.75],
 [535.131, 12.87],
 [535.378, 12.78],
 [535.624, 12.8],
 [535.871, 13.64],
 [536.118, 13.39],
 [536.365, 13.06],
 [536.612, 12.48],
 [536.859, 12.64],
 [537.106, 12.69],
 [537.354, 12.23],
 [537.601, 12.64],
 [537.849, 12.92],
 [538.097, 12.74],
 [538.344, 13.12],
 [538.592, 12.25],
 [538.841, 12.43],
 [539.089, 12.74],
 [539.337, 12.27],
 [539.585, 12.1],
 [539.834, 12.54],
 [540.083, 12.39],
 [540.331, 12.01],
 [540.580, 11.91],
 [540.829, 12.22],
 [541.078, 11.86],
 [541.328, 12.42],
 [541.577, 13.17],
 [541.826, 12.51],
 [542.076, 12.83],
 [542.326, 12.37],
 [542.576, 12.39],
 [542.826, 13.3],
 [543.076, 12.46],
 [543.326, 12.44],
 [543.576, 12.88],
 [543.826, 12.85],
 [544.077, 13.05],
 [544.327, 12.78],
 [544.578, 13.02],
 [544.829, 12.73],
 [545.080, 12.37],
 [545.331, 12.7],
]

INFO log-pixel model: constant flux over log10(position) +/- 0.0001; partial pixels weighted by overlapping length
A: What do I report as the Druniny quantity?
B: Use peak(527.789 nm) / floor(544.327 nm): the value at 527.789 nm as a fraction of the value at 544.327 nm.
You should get 1.01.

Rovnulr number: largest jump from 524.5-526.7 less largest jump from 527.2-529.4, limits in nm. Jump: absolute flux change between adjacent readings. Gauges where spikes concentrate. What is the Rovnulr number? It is -0.46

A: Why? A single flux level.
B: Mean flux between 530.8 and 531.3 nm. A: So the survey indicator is 13.5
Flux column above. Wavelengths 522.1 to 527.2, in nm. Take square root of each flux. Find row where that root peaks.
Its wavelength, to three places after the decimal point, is 524.156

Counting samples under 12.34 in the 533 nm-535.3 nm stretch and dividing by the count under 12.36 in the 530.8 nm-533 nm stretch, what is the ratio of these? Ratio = 1.3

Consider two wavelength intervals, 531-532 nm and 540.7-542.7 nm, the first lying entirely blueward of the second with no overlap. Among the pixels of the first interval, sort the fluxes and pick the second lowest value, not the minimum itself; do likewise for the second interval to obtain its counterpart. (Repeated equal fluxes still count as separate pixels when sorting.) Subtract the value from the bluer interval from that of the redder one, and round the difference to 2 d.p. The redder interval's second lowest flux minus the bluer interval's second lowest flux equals -0.95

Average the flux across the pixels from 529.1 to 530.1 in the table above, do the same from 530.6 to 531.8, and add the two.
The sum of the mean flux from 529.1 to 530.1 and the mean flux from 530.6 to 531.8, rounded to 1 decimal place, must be 26.3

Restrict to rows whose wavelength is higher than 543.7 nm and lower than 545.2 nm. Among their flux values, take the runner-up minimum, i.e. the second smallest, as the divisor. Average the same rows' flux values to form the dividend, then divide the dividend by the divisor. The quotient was 1.01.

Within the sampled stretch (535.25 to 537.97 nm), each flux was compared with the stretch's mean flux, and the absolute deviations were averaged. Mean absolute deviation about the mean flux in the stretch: 0.30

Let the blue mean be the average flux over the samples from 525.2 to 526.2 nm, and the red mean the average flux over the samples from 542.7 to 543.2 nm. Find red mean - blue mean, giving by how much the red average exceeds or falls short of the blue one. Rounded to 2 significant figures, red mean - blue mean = 0.86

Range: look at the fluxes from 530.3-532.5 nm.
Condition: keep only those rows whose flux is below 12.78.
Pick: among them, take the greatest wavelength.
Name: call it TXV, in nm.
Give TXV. 532.427 nm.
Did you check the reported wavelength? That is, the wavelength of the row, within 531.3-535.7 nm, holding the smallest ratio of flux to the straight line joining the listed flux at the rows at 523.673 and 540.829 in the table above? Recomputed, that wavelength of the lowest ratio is 533.163 nm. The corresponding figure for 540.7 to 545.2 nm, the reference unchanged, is 541.078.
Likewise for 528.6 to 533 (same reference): 532.427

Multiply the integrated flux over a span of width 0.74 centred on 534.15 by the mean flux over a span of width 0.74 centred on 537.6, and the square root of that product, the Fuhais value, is 10.8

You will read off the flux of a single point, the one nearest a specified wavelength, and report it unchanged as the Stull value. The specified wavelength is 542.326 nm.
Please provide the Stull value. 12.37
